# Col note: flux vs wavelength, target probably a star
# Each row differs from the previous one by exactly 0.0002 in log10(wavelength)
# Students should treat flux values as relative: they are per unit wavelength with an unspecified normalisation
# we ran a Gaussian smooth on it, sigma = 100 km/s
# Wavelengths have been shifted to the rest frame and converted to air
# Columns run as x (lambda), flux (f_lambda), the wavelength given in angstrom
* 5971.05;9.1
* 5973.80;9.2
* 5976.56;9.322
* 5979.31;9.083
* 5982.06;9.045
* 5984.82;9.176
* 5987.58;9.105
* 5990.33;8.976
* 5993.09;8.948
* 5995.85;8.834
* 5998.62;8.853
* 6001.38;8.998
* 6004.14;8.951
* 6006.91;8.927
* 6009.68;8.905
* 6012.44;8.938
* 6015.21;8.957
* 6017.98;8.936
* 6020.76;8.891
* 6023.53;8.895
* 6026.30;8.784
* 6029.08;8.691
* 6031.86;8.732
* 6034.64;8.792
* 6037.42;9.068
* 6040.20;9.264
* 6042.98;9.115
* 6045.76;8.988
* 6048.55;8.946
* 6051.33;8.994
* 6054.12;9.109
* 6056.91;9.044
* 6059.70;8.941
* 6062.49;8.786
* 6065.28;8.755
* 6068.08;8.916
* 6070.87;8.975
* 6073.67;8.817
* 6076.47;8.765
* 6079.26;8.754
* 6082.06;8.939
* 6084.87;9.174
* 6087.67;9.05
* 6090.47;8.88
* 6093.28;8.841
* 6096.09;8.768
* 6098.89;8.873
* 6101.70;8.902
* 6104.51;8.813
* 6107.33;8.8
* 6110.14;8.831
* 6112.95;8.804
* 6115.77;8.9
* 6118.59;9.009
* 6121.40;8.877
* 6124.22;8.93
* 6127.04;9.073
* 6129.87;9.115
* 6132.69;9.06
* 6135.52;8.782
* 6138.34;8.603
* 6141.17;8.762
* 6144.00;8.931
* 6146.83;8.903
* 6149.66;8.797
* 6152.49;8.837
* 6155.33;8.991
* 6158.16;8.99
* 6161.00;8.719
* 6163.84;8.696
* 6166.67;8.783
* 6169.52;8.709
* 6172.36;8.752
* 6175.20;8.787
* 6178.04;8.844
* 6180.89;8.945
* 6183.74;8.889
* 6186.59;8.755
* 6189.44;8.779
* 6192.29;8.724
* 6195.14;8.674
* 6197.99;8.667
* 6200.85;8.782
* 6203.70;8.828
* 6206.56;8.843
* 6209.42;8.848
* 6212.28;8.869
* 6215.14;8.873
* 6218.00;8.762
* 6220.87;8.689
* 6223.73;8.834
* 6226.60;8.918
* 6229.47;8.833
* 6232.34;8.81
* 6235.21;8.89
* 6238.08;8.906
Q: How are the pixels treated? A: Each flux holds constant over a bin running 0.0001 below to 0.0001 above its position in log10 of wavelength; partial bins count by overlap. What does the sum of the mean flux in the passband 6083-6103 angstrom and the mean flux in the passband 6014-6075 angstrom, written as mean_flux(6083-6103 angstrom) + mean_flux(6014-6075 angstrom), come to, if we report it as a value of 17.9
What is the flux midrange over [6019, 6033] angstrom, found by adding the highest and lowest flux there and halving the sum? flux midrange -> 8.793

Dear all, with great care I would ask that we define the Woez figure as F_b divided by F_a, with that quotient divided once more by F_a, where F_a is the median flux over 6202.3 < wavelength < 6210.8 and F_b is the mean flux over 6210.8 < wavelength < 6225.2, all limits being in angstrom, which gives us 0.113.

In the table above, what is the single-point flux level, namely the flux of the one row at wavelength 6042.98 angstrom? 9.115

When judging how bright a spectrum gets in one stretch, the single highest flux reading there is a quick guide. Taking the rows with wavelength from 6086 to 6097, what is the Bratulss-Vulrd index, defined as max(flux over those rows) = 9.05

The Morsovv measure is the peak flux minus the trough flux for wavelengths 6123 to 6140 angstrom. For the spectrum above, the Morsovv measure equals 0.512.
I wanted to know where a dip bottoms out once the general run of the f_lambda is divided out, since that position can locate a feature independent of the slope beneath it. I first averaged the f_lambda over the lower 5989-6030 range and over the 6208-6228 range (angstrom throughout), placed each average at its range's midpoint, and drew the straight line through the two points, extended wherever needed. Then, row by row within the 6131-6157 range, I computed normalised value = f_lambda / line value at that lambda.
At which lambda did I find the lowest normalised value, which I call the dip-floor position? 6138.34 angstrom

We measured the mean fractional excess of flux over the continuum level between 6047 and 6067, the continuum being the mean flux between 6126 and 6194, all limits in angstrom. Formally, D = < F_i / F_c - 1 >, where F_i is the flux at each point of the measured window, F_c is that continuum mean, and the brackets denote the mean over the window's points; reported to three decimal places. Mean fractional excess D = 0.011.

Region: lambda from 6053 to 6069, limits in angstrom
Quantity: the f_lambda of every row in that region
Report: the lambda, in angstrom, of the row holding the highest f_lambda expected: 6054.12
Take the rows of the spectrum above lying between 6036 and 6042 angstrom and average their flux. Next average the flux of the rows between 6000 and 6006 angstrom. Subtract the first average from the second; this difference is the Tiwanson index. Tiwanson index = -0.19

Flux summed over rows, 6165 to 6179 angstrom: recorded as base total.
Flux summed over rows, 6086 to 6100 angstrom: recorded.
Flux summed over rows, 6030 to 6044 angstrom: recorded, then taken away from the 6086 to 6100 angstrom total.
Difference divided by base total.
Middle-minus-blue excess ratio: -0.013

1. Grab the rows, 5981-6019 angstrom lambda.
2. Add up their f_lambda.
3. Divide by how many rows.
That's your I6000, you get 8.97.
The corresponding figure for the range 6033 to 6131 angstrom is 8.93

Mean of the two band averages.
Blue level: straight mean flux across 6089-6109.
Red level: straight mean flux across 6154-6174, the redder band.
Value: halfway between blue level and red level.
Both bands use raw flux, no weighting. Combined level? 8.82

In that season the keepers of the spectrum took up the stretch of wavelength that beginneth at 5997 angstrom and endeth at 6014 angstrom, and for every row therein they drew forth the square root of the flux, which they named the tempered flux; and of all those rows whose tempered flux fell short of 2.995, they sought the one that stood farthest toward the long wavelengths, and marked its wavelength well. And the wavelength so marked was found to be 6012.44 angstrom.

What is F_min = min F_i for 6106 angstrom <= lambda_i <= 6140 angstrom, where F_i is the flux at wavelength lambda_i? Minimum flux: 8.603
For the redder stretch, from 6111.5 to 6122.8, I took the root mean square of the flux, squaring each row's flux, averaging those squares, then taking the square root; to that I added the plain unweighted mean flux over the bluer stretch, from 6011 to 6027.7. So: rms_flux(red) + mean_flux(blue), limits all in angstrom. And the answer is 17.8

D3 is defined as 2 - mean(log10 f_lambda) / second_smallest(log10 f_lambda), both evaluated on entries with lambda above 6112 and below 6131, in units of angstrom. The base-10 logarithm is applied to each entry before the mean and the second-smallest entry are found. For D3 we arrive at 0.996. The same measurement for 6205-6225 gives 0.997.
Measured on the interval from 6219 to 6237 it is 0.999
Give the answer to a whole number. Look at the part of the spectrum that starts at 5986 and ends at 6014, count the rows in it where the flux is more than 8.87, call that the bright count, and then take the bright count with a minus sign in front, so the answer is -8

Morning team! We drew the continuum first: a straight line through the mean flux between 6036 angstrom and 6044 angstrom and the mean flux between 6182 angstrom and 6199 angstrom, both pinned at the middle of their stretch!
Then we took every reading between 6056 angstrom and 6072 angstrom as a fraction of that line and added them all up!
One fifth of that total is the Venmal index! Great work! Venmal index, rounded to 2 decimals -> 1.18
